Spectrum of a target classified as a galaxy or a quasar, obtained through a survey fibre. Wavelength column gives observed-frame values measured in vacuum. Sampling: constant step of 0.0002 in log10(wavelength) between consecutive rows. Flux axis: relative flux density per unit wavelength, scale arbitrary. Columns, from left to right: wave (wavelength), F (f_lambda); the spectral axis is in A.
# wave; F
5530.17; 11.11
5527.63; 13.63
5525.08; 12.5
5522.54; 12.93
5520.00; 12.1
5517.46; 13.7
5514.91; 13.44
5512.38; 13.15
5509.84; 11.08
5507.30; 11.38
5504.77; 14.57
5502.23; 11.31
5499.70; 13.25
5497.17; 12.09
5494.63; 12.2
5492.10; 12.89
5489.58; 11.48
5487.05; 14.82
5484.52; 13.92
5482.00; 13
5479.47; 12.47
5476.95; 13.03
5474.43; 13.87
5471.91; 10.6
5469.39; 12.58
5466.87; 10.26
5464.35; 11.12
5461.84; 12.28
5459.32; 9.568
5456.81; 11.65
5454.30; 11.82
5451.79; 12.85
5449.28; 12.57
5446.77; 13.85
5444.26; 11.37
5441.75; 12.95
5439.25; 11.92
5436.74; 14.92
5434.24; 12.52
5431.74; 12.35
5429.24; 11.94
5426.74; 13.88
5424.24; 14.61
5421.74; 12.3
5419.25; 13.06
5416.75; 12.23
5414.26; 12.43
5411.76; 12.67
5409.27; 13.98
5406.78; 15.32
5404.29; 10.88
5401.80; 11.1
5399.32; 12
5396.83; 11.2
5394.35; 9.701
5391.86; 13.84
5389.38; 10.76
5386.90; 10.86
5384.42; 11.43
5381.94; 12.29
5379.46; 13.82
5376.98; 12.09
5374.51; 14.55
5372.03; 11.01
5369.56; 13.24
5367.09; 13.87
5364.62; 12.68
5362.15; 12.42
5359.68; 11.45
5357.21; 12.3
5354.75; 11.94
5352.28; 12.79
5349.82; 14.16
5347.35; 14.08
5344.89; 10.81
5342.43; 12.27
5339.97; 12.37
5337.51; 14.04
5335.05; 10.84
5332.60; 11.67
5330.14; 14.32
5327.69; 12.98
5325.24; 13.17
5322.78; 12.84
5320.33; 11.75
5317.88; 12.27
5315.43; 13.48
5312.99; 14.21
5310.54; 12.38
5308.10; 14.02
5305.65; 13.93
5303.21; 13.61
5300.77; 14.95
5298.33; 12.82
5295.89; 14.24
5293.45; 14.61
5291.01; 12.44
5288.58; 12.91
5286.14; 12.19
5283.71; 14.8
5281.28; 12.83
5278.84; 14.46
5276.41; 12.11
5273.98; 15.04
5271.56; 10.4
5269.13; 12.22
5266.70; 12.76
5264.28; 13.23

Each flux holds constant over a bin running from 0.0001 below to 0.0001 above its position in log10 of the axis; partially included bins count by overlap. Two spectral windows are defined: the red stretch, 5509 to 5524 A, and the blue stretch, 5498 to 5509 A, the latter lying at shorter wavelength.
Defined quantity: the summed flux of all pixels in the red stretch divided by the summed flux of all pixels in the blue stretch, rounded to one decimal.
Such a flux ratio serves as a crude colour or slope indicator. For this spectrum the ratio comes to 1.5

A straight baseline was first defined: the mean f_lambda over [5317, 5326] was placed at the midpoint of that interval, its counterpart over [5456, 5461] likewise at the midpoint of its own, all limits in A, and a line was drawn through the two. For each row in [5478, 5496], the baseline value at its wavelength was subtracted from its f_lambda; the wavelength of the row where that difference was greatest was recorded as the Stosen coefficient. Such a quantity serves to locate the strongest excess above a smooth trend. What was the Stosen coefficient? 5487.05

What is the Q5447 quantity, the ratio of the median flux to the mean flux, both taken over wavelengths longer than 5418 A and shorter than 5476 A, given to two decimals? 1.00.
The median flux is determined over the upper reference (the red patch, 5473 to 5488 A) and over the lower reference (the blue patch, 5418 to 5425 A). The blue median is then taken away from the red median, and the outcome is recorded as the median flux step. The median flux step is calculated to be 0.4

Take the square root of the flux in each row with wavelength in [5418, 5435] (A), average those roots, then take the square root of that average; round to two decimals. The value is 1.90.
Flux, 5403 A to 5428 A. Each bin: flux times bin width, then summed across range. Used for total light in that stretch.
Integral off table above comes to 328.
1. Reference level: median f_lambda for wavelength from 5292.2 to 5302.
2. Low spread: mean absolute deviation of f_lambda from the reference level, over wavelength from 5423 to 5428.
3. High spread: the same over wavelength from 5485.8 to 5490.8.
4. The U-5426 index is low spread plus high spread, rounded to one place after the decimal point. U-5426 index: 2.0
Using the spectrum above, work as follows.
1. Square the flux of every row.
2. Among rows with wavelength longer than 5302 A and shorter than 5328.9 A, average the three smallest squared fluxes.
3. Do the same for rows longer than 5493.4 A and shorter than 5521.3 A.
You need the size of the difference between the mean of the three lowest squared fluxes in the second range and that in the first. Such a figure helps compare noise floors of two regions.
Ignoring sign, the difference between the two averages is 21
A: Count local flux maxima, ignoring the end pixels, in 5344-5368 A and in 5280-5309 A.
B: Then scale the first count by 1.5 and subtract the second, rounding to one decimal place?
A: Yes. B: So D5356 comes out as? -1.0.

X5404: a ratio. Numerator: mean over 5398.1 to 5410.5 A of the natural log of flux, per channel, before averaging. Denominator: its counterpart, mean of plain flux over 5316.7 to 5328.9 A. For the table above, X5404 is 0.201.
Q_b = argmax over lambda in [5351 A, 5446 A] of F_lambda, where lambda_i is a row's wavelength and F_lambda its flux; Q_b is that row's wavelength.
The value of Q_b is 5406.78 A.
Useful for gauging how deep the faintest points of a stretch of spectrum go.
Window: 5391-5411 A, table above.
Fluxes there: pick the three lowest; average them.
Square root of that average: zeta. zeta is 3.25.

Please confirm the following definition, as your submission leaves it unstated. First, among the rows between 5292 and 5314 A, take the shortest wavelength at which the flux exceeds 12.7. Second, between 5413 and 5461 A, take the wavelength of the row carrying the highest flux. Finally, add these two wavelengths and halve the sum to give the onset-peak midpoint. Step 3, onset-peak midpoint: 5365.1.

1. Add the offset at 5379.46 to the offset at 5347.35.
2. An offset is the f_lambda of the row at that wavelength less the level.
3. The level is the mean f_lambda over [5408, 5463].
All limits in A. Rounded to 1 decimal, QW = 2.7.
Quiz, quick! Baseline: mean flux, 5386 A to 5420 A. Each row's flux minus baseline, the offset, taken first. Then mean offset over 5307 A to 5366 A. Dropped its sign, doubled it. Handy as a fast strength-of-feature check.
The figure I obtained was 1.15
